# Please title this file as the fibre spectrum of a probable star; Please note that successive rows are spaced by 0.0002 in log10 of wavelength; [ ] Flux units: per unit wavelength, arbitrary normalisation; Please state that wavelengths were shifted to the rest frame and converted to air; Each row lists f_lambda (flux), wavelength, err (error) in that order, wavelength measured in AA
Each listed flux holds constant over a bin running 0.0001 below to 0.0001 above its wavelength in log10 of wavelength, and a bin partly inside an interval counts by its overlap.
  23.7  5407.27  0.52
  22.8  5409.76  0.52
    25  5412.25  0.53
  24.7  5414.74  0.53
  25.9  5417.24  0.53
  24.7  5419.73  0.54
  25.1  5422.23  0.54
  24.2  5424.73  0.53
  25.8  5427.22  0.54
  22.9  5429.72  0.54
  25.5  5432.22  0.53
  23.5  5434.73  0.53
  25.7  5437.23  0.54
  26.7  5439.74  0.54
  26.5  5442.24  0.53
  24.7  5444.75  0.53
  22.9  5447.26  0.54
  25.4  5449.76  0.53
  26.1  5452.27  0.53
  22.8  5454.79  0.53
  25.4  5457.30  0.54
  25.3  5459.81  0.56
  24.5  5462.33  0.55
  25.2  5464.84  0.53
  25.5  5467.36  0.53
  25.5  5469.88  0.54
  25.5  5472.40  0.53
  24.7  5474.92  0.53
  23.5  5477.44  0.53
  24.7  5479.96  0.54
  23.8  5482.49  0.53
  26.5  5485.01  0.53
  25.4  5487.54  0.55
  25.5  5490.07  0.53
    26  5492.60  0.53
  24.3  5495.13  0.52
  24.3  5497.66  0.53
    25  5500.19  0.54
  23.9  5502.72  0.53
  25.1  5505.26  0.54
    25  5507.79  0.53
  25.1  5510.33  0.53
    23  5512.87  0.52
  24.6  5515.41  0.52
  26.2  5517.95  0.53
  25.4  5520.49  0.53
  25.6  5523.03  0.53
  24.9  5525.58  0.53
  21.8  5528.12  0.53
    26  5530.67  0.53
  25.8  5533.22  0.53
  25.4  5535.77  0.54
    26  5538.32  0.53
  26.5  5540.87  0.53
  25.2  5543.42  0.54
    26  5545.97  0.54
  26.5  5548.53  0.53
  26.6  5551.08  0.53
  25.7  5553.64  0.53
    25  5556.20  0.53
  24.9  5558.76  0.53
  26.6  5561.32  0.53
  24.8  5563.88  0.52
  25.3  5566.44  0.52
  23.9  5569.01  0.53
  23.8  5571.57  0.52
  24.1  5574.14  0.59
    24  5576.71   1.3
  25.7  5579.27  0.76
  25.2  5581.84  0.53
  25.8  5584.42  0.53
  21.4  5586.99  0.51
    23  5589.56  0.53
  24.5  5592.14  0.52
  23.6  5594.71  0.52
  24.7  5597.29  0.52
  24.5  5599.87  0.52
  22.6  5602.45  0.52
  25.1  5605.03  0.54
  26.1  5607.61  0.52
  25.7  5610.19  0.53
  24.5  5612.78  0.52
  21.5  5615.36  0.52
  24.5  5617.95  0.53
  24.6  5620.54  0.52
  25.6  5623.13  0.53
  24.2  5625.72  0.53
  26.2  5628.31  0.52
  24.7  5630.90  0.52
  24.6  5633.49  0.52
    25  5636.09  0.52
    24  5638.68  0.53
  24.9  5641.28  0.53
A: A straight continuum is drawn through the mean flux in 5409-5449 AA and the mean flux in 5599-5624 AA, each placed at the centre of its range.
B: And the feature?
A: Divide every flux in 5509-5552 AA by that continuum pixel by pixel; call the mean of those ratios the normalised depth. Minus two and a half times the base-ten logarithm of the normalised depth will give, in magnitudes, -0.031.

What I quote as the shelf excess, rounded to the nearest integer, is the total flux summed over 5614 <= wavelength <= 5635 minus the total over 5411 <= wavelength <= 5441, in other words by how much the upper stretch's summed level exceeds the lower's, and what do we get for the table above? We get -104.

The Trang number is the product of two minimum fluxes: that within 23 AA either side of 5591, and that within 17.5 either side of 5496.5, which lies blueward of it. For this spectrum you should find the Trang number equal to 492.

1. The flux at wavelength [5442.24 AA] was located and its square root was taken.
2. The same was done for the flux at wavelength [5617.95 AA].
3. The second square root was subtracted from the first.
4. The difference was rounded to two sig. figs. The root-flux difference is 0.20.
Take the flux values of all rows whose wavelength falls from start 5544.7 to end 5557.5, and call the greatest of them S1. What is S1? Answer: 26.6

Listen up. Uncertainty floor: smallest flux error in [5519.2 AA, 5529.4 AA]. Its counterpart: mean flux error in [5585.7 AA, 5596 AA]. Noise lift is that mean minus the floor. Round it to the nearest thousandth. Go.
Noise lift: -0.010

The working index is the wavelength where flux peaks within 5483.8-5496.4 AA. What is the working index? 5485.01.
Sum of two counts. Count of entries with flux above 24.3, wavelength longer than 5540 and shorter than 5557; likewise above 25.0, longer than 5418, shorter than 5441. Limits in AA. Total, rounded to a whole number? 12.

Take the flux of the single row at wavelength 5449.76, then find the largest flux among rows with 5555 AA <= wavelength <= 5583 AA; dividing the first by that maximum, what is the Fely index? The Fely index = 0.955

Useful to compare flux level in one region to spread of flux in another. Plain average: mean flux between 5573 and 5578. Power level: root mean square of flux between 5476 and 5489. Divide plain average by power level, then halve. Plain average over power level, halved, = 0.485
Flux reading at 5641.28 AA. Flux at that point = 24.9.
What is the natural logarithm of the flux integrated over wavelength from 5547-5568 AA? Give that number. 6.3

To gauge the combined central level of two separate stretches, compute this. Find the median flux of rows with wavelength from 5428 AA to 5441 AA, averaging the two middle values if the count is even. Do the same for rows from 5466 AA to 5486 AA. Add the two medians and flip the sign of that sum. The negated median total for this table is -50.6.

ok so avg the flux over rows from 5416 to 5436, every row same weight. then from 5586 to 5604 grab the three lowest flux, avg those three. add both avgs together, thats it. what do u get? 47.0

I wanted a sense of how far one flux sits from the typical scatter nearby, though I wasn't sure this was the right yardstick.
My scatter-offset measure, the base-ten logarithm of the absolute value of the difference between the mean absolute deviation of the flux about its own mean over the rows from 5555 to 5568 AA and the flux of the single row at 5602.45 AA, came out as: 1.34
